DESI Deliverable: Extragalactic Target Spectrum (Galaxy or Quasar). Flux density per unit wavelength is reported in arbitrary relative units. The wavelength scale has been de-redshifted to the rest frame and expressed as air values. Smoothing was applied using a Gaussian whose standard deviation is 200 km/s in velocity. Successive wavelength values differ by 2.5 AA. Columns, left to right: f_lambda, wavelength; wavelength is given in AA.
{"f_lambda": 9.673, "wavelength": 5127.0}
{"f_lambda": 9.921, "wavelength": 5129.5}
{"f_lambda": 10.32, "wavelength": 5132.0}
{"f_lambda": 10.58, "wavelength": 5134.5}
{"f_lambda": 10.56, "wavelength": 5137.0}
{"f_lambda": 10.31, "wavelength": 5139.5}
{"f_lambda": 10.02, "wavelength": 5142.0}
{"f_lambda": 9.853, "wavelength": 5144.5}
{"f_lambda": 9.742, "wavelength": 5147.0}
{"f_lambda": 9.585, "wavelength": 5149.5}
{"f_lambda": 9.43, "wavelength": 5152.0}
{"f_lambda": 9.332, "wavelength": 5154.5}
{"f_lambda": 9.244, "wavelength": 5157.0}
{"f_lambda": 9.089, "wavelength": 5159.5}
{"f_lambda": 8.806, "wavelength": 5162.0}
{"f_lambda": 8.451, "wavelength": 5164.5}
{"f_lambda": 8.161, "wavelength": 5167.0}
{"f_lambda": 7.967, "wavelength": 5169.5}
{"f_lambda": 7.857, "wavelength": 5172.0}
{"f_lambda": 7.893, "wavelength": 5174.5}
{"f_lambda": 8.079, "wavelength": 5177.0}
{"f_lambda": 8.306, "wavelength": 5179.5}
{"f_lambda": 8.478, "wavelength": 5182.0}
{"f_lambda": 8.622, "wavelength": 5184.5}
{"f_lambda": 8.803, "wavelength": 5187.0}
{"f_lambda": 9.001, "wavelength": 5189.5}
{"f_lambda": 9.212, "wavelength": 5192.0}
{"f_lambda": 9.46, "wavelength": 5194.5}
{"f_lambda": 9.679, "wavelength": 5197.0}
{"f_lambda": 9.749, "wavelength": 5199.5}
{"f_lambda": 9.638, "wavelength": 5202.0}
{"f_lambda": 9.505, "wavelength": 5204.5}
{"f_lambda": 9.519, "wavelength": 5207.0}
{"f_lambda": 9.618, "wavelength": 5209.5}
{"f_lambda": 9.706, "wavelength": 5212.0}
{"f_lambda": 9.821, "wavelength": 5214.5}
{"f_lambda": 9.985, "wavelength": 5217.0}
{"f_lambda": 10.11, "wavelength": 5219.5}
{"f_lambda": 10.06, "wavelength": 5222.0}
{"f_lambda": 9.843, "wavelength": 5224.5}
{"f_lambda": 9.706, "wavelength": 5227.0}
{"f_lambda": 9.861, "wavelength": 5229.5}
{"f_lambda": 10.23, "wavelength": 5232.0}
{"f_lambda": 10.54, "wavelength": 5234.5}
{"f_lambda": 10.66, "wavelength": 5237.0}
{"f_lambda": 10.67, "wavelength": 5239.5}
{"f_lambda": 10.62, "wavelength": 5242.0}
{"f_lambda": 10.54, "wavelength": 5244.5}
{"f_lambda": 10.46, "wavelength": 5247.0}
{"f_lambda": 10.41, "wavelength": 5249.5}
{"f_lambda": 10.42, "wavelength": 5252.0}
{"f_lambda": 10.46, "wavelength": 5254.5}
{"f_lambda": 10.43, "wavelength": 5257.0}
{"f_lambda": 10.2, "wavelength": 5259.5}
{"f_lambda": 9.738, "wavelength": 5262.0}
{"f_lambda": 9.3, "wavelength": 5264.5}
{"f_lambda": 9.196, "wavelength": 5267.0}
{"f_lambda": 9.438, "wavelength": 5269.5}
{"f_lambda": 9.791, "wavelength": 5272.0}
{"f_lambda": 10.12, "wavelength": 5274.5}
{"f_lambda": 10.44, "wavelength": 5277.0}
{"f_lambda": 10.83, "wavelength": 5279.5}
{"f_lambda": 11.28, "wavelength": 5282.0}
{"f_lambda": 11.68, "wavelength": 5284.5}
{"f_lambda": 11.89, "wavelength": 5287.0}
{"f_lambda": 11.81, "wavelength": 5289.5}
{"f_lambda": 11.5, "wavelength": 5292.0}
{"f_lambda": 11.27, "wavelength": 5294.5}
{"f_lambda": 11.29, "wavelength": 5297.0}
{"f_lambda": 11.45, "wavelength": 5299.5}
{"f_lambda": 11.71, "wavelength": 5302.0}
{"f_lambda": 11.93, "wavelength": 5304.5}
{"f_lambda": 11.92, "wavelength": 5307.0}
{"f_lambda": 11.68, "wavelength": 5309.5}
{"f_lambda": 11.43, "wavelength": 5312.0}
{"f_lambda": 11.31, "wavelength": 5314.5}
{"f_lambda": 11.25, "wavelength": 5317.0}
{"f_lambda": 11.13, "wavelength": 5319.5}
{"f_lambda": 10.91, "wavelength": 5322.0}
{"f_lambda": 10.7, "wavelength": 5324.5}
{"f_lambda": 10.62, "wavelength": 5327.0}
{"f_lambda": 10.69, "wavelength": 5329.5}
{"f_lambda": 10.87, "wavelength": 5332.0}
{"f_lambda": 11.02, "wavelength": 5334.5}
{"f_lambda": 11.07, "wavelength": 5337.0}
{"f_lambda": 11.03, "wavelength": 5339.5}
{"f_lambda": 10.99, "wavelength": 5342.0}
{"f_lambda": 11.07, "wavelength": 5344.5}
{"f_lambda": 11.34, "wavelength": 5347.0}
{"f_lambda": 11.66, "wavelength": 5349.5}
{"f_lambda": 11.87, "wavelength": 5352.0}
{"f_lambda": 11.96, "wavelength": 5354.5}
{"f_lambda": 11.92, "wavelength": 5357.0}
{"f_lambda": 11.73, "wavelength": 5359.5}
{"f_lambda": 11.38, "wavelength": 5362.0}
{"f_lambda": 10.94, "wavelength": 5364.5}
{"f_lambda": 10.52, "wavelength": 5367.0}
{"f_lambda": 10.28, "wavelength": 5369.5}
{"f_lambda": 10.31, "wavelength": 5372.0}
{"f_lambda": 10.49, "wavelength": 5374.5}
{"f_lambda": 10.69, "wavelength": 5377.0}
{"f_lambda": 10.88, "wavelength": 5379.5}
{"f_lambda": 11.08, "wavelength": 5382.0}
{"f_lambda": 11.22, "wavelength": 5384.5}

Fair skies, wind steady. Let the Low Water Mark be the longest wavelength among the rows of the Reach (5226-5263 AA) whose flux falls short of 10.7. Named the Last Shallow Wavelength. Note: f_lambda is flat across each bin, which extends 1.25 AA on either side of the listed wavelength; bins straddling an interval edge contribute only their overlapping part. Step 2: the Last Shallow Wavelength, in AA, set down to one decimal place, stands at 5262.0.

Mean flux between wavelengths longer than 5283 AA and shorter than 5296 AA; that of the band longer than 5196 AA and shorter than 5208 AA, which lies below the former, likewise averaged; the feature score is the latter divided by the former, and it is 0.83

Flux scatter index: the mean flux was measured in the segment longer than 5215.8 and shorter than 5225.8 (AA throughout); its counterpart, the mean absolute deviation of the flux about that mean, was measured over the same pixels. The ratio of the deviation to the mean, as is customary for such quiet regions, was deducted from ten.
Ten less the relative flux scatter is 9.991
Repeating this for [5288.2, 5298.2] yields 9.984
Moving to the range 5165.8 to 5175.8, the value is 9.988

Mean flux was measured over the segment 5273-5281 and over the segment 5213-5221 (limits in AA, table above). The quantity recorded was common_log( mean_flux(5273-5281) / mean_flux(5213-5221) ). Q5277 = 0.02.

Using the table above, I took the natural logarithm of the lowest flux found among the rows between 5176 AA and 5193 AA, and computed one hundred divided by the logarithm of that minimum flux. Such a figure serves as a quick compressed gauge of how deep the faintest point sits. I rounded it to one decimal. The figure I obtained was 47.9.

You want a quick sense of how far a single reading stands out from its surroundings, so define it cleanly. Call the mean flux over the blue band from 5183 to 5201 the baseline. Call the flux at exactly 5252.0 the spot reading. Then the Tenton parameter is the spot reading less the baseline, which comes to 1.2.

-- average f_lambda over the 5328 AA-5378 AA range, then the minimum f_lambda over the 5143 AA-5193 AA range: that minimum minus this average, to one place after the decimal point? -3.2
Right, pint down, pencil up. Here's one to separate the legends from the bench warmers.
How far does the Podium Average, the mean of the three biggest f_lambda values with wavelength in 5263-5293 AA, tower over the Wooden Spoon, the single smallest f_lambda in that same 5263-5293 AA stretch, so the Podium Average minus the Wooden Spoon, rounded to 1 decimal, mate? 2.6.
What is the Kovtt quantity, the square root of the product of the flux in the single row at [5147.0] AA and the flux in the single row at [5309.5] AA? 10.7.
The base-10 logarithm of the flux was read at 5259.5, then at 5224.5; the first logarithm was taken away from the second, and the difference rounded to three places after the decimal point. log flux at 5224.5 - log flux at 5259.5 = -0.015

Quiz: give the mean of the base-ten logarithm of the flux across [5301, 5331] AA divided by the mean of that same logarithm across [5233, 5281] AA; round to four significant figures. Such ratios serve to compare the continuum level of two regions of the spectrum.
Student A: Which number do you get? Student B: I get 1.042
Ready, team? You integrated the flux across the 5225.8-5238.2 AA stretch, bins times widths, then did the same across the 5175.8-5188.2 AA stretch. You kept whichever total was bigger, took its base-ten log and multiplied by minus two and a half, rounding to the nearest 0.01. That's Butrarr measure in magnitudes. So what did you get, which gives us -5.26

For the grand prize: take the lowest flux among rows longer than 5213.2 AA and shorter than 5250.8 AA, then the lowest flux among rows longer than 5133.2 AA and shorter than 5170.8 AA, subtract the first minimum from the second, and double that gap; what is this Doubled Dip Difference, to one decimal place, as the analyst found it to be -3.5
